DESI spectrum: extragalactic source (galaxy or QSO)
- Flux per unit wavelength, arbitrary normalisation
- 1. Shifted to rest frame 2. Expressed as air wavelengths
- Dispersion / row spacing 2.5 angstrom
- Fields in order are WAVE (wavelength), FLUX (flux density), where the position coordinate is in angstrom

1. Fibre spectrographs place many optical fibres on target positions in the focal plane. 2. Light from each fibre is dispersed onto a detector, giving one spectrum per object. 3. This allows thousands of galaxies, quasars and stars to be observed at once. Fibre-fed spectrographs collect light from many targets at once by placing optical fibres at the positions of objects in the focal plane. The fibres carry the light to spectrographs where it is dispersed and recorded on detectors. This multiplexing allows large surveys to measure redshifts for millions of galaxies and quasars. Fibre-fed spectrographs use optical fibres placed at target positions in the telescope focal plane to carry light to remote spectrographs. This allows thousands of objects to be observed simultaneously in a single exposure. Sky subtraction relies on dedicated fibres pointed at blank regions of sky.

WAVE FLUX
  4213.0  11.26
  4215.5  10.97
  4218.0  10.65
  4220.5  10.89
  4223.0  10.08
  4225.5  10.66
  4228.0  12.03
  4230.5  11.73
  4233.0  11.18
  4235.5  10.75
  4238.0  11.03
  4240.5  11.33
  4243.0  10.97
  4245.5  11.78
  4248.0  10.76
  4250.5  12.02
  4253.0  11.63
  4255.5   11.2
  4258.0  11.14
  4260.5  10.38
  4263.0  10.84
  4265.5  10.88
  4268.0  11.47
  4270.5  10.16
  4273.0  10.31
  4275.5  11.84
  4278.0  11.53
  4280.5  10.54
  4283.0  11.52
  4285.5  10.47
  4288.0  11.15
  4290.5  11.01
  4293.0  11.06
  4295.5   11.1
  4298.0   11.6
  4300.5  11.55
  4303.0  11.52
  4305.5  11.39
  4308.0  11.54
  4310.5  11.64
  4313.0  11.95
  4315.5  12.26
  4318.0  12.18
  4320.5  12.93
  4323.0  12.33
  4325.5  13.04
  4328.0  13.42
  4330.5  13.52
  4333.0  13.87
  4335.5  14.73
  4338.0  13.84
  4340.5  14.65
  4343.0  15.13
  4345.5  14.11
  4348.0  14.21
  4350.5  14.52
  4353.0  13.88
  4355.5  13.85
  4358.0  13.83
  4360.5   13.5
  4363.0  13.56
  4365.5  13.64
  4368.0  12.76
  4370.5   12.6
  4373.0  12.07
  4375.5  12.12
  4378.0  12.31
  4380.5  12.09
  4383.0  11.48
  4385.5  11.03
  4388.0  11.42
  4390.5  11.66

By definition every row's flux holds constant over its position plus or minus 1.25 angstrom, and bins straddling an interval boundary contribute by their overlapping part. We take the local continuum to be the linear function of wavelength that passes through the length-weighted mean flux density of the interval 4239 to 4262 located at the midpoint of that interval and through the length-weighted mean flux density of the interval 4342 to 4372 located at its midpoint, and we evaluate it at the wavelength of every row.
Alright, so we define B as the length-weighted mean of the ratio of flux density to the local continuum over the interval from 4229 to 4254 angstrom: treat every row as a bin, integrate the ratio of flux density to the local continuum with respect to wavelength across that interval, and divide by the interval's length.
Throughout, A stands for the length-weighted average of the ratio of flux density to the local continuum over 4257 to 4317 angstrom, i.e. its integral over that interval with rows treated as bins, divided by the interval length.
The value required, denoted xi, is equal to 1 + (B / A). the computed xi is 2.11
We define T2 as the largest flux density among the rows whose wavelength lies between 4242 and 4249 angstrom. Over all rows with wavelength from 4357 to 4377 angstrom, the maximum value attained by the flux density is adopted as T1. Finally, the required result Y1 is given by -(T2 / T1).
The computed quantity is -0.85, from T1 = 13.83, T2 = 11.78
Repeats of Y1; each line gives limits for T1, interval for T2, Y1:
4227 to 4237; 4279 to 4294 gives -0.96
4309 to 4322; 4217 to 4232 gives -0.93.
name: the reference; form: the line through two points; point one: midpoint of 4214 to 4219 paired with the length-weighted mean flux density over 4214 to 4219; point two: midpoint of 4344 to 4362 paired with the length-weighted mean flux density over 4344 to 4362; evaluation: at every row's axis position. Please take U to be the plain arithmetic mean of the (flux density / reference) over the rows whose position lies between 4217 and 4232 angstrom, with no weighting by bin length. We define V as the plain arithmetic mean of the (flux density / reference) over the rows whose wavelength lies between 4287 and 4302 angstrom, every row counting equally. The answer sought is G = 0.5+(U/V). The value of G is 1.62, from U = 1.00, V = 0.89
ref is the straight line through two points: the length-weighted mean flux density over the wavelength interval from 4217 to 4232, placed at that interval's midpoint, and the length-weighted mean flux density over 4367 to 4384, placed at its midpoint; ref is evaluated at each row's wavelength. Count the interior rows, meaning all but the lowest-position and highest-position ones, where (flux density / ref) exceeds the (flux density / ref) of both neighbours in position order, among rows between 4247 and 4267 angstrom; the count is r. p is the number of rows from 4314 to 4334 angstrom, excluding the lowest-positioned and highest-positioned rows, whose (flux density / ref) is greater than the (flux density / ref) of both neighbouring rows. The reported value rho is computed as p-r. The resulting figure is 0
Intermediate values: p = 1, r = 1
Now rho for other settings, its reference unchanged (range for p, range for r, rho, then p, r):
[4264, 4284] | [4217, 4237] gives 0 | 2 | 2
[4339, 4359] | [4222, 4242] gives 1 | 2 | 1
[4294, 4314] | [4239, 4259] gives -1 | 1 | 2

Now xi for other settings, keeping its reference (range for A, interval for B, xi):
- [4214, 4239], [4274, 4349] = 1.94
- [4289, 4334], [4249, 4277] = 2.01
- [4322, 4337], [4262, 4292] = 1.90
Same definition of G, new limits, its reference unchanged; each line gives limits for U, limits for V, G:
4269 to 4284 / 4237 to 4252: 1.41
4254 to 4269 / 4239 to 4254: 1.43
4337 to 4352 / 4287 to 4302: 1.67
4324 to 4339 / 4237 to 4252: 1.53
